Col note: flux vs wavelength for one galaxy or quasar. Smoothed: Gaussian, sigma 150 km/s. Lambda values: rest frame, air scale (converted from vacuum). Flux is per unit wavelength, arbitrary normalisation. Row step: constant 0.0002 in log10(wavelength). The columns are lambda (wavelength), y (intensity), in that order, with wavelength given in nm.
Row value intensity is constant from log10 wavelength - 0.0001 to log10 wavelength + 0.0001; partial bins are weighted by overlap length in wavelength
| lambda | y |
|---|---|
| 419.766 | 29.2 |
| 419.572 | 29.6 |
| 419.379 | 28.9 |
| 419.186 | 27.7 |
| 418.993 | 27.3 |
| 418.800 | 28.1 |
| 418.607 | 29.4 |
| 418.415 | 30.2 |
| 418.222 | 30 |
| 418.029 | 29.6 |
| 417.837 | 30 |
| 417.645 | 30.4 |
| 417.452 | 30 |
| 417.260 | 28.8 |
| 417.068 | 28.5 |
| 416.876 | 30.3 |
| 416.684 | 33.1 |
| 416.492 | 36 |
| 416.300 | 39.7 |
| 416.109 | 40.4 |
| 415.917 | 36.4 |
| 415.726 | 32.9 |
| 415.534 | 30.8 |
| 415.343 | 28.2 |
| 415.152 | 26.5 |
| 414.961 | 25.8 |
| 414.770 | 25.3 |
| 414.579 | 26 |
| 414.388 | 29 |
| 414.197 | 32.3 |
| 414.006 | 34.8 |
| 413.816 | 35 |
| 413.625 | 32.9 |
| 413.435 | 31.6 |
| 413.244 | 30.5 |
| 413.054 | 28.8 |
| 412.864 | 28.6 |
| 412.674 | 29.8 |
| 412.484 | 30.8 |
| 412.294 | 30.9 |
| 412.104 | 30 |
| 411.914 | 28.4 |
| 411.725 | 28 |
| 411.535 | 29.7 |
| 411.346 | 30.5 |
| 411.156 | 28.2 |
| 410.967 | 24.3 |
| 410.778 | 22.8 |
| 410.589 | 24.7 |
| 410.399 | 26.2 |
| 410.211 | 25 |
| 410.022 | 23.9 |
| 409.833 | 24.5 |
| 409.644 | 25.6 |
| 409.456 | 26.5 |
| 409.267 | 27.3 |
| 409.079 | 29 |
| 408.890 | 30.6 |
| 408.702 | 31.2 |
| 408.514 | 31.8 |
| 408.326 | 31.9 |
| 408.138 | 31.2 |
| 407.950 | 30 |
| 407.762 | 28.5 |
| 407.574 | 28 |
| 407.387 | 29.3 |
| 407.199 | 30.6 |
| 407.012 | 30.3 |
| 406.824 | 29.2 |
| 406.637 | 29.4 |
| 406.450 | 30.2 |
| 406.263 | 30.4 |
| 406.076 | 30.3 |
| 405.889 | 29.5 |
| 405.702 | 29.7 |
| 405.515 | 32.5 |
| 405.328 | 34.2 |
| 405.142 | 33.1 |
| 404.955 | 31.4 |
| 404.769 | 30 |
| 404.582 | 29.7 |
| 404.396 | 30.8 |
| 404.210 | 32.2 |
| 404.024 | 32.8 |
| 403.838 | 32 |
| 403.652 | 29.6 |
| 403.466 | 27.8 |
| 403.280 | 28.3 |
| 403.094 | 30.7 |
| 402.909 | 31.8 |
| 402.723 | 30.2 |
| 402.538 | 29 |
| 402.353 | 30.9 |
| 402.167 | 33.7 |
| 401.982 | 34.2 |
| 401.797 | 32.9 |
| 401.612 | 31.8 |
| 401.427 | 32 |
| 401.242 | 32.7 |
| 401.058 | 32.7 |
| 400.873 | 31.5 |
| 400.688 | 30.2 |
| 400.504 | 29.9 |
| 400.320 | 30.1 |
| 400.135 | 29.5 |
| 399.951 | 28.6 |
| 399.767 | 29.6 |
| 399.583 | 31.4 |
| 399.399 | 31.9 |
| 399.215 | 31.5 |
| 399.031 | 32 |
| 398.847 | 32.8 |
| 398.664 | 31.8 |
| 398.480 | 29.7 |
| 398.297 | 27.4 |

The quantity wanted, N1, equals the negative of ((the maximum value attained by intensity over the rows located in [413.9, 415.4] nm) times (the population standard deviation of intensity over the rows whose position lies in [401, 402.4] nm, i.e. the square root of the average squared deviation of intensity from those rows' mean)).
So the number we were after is -34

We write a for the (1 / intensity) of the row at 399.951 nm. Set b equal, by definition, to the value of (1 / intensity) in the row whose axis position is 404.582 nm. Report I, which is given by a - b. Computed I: 0.0013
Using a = 0.035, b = 0.0337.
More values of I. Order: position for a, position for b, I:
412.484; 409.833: -0.0083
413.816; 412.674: -0.0050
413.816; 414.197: -0.0024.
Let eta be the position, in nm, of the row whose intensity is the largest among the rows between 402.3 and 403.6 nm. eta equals 402.909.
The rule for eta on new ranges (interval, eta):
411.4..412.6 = 412.294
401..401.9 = 401.797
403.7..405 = 404.024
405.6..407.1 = 406.263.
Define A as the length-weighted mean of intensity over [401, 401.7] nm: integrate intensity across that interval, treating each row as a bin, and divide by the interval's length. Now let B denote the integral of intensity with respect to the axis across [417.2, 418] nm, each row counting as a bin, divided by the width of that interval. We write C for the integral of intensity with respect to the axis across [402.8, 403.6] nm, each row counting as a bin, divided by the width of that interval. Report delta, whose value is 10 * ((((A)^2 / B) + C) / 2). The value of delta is 323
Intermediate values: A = 32.3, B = 30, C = 29.6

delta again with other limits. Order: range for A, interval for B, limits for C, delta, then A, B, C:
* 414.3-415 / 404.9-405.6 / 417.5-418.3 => 257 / 26.6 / 33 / 30.0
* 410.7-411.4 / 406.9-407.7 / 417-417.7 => 264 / 26.3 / 29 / 29.4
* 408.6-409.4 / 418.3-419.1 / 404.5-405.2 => 305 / 29.4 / 29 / 30.9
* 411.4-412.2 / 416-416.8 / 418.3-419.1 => 258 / 29.1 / 37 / 28.8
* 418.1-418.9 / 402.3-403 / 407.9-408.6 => 298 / 29.4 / 30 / 31.3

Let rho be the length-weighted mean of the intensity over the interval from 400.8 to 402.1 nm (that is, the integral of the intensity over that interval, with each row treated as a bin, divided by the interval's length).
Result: 32.6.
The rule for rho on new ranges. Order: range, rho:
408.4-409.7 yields 29.0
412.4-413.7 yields 30.4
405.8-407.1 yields 29.9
